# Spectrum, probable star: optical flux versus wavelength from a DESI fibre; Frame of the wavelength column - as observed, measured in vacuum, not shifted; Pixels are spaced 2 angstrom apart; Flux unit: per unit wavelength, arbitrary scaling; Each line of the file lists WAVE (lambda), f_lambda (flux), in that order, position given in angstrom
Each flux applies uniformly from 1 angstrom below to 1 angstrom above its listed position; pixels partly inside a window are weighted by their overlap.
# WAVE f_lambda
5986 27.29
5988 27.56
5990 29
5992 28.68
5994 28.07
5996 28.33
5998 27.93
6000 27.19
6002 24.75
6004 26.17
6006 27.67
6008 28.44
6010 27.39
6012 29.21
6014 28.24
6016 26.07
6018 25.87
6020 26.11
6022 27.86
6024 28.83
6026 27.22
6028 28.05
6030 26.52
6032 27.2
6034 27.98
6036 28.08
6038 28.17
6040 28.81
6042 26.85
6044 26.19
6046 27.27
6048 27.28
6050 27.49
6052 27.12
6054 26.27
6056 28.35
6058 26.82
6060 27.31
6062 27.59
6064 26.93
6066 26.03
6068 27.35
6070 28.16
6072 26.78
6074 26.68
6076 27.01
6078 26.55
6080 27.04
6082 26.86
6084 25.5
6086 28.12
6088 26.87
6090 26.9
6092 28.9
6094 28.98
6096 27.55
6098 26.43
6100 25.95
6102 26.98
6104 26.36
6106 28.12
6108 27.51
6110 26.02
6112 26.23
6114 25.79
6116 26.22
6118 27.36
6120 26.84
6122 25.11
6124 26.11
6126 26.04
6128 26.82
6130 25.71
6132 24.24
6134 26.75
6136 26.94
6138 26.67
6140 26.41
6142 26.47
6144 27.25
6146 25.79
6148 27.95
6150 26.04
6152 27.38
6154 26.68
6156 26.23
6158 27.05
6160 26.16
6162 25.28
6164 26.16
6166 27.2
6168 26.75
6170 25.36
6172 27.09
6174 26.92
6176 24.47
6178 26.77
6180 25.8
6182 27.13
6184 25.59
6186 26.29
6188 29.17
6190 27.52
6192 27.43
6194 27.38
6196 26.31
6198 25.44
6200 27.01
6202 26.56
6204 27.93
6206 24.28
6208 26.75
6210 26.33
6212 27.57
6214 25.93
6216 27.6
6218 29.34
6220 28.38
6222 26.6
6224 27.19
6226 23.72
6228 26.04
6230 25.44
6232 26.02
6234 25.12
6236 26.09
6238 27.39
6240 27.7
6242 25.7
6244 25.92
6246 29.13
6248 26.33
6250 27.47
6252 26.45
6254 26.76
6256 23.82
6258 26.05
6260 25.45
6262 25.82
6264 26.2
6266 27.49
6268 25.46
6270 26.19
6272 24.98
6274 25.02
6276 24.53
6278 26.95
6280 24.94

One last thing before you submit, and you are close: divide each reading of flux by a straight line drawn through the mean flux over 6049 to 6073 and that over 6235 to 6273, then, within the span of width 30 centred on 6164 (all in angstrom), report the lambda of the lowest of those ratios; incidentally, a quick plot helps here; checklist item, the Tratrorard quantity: 6176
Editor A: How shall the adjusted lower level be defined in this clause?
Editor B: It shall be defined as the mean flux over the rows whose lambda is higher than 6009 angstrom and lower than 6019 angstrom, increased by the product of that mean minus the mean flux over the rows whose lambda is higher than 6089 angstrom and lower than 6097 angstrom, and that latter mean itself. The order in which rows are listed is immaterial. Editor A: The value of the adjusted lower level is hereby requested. 7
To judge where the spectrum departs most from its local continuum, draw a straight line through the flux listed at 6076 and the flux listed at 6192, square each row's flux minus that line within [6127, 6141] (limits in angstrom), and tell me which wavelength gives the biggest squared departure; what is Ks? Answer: 6132 angstrom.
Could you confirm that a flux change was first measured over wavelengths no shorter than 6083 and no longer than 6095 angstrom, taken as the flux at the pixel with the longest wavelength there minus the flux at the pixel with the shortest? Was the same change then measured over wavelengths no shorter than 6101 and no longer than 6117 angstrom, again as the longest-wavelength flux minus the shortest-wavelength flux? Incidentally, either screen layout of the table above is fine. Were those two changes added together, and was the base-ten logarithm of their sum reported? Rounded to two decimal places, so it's 0.43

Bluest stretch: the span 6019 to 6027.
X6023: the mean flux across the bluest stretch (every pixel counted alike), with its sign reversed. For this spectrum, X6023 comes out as -27.5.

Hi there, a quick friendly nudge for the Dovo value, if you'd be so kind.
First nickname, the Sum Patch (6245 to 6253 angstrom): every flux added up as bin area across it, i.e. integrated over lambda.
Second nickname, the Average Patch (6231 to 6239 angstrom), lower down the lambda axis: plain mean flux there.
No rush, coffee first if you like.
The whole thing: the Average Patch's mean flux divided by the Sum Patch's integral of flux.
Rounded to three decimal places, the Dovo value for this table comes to 0.120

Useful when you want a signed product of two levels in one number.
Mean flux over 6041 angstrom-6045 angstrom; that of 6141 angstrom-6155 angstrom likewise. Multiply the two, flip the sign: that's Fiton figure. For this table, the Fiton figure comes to -711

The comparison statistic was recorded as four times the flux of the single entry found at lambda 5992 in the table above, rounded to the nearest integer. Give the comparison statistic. 115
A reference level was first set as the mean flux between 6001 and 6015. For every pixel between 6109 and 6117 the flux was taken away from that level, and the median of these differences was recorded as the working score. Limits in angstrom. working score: 1.29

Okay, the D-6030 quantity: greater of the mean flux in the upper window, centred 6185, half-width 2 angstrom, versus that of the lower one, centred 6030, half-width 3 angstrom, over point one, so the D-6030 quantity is 273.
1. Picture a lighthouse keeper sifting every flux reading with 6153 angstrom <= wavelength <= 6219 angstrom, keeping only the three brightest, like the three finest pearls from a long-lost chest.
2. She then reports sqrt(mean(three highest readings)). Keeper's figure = 5.37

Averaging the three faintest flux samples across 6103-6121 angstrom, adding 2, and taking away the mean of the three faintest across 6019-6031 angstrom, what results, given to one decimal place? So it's 1.4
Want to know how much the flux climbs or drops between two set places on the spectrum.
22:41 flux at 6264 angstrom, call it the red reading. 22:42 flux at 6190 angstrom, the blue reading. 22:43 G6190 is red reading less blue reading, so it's -1.3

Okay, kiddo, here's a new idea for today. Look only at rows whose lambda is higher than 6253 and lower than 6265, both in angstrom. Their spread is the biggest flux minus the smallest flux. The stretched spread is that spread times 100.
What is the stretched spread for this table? 294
